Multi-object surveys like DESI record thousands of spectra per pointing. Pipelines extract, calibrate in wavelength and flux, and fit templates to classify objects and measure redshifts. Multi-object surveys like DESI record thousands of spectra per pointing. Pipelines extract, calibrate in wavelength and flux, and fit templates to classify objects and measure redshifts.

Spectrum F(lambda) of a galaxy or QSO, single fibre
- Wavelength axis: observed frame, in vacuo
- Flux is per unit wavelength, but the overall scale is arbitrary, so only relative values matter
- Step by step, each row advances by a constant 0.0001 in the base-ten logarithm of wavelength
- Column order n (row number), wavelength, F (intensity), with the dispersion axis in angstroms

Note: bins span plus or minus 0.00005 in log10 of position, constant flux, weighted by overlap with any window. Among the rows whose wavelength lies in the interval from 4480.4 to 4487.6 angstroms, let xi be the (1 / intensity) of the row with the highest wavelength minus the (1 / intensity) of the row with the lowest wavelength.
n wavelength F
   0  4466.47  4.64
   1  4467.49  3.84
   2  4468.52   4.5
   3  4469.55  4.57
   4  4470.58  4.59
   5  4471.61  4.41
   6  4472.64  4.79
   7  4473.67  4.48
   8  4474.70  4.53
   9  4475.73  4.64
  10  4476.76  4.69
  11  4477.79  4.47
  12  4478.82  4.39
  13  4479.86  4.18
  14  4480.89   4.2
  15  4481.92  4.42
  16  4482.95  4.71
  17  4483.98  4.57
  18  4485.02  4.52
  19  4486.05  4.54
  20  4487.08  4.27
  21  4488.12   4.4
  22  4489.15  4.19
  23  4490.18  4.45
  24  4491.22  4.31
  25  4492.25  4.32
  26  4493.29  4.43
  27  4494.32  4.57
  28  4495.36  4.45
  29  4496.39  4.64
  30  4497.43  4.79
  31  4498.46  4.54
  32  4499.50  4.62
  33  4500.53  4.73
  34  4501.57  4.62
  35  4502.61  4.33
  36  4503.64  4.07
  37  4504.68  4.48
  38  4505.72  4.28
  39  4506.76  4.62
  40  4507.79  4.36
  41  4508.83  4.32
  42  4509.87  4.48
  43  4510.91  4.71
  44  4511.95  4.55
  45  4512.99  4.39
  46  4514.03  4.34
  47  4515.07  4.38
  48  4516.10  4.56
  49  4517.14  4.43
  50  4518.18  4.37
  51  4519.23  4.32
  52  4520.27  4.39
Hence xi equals -0.004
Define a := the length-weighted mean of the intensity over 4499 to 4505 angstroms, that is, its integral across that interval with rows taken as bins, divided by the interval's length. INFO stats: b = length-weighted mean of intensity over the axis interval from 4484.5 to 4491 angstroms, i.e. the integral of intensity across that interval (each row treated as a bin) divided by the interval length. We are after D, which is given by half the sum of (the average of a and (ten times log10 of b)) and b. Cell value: 4.92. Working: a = 4.48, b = 4.39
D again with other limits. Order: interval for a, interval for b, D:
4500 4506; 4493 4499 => 5.05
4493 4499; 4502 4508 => 4.93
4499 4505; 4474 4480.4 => 4.99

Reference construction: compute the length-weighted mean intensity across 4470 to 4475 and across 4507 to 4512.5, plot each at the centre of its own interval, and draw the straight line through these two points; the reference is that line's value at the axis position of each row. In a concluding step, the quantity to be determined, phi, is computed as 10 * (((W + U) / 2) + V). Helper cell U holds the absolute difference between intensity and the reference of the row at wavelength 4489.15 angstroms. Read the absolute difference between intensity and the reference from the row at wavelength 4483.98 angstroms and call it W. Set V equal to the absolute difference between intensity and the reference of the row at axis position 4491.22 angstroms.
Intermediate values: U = 0.34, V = 0.22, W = 0.03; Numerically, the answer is 4.0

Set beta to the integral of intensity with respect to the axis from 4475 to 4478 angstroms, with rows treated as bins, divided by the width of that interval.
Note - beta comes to 4.61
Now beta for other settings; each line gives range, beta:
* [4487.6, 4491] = 4.34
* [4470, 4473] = 4.58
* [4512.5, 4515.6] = 4.38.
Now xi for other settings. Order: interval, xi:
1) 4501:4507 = 0.000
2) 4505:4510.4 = -0.010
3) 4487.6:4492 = 0.005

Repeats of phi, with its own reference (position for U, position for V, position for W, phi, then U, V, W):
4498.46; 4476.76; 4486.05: 1.5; 0.03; 0.14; 0.00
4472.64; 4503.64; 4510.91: 6.6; 0.23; 0.43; 0.22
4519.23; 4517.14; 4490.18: 1.6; 0.15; 0.05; 0.08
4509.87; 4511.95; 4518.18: 1.2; 0.01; 0.06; 0.11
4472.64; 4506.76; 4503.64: 4.5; 0.23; 0.12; 0.43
